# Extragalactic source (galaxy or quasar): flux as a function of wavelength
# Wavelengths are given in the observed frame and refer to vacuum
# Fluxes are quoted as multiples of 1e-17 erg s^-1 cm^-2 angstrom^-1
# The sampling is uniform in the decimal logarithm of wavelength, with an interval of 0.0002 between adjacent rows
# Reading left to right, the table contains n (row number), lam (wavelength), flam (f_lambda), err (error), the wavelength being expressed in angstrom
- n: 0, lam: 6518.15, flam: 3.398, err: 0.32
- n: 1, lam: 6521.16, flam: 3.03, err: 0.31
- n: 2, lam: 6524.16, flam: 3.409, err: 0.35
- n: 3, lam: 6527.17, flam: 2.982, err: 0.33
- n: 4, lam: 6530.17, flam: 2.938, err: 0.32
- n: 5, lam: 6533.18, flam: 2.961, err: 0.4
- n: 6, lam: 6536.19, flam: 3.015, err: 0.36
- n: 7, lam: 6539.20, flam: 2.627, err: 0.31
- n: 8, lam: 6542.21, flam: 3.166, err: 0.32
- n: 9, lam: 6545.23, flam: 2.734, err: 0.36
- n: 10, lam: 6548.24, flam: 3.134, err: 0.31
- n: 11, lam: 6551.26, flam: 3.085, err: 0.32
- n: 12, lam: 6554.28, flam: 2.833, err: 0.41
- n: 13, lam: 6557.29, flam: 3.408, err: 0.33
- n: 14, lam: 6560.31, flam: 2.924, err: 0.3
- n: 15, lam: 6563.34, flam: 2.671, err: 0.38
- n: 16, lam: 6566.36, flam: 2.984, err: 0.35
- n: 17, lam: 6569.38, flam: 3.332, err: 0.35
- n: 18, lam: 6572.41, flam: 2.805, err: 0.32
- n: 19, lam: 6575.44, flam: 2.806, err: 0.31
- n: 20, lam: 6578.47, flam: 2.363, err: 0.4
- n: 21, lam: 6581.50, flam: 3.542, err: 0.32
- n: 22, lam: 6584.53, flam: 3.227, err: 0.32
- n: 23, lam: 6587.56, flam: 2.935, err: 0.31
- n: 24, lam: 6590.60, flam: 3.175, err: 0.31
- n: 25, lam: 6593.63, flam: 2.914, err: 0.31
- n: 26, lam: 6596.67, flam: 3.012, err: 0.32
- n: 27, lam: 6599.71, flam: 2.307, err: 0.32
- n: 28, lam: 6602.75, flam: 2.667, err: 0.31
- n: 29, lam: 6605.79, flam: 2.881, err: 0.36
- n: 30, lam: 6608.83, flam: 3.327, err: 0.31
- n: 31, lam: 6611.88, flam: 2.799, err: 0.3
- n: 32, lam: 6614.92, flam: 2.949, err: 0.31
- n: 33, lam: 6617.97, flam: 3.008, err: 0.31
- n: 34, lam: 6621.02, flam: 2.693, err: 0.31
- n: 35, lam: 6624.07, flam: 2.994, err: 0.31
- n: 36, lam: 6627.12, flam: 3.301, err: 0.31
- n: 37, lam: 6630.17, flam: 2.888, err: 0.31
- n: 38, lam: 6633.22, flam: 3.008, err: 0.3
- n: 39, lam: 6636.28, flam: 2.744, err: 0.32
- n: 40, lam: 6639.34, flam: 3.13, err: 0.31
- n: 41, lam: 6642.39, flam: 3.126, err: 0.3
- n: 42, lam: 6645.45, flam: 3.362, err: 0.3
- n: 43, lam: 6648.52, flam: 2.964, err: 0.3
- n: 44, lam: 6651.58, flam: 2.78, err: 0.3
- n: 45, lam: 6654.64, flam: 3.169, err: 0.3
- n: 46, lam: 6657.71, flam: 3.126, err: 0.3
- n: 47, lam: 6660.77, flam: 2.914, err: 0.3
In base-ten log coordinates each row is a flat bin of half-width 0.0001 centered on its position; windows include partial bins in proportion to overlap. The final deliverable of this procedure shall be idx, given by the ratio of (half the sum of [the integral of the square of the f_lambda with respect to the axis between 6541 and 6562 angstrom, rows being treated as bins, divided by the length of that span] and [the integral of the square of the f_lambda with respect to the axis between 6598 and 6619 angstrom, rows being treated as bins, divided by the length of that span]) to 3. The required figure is 2.91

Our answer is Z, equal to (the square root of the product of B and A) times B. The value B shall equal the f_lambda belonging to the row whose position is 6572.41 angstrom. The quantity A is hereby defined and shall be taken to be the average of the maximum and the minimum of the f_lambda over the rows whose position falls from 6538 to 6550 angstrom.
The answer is 8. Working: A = 2.90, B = 2.805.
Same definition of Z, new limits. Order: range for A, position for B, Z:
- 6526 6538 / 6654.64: 10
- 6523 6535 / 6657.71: 10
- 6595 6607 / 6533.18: 8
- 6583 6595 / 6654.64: 10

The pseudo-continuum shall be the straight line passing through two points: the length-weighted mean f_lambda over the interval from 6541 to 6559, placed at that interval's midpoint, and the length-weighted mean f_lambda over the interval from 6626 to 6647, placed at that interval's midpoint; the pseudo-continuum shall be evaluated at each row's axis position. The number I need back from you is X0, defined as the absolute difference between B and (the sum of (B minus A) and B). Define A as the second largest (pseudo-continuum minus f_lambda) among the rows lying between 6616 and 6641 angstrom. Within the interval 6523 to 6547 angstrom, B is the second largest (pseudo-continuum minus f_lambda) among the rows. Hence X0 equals 0.01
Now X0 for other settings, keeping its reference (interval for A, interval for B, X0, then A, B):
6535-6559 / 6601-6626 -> 0.06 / 0.32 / 0.38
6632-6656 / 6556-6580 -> 0.09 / 0.30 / 0.39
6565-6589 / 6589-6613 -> 0.14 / 0.26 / 0.40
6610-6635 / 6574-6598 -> 0.01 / 0.27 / 0.26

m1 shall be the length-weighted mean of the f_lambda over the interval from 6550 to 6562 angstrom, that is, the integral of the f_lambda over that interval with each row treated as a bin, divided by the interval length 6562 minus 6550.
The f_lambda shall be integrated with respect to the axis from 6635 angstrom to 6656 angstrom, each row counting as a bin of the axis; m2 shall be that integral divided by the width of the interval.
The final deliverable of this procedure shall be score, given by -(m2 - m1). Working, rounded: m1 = 3.06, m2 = 3.04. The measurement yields 0.014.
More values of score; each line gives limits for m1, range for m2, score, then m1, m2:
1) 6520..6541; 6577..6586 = -0.050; 3.00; 3.05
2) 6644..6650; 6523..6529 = -0.013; 3.16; 3.17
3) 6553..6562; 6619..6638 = 0.112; 3.05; 2.94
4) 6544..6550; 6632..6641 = -0.012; 2.95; 2.96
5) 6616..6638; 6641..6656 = -0.129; 2.95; 3.08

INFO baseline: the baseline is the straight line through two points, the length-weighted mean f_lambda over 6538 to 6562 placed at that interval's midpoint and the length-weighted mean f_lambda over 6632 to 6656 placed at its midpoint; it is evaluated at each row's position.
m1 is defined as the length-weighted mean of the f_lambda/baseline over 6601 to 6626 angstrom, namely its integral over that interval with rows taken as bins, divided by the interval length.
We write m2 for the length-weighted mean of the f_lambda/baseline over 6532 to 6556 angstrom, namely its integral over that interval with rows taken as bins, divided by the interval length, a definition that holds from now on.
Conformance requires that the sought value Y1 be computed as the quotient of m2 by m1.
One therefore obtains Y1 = 1.02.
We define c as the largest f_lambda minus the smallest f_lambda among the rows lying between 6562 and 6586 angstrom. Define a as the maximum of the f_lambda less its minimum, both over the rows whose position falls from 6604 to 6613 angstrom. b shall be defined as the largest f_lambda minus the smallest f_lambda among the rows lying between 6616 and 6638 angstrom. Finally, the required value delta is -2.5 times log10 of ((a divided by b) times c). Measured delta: 0.0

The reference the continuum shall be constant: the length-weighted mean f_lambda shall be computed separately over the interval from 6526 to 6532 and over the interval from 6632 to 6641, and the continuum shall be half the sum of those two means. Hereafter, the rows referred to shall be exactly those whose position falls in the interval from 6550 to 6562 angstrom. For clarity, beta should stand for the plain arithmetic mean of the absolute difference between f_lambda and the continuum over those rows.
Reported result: 0.18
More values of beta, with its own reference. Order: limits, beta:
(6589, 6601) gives 0.24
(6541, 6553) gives 0.18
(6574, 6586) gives 0.40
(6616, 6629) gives 0.17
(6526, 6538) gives 0.02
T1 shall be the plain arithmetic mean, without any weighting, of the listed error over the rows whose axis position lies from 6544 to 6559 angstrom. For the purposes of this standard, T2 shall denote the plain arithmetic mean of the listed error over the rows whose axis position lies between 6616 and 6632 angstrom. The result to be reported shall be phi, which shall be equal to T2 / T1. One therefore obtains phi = 0.90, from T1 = 0.3460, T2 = 0.3100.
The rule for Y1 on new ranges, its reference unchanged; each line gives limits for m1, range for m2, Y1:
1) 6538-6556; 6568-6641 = 0.99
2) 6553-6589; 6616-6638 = 0.98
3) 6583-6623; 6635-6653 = 1.03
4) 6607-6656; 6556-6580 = 0.97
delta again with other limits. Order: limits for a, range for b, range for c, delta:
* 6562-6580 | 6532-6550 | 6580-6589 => -0.1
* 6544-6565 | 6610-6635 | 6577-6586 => -0.4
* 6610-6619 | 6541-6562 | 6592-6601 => 1.7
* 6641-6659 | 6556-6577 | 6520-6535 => 1.1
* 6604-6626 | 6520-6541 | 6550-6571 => 0.6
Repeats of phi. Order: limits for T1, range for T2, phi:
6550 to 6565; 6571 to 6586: 0.96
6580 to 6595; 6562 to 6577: 1.09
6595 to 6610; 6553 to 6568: 1.09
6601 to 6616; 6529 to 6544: 1.08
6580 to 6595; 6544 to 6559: 1.10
